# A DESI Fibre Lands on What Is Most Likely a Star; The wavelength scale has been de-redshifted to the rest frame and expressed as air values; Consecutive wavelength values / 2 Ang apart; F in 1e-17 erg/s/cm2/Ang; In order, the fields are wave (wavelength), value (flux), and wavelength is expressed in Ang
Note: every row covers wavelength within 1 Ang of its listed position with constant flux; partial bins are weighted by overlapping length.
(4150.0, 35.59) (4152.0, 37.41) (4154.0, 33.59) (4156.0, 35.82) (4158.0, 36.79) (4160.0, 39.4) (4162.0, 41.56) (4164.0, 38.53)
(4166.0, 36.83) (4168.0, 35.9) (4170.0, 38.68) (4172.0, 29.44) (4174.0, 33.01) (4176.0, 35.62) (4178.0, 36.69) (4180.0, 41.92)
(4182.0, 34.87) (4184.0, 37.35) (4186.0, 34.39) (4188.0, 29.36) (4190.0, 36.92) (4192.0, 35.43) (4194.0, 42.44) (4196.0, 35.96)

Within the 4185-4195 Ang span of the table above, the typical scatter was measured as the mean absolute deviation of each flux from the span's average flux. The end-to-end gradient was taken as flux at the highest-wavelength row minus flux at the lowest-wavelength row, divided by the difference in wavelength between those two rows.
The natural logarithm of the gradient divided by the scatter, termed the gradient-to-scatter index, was -1.1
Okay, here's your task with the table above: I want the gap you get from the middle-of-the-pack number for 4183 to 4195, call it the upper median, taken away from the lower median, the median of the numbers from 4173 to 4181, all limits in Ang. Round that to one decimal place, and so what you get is 0.0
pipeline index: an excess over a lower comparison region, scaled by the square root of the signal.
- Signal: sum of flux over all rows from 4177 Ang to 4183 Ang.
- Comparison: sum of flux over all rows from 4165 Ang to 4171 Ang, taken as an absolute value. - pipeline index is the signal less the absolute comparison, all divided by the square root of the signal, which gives 0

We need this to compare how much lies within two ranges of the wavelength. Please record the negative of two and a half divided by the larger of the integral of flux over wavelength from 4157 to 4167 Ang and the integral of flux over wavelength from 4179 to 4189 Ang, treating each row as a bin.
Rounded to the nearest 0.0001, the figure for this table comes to -0.0065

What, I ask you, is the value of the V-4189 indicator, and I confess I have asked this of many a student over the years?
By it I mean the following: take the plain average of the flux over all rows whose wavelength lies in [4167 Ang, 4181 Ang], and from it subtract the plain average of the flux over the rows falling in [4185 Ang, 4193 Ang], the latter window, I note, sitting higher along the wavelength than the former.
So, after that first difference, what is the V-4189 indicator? 1.9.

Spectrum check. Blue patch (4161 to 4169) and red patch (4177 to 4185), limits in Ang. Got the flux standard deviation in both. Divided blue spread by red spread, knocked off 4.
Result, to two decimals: -3.17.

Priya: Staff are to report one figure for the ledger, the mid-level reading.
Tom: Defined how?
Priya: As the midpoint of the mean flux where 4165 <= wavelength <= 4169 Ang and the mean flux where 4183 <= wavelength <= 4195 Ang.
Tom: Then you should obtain 36.2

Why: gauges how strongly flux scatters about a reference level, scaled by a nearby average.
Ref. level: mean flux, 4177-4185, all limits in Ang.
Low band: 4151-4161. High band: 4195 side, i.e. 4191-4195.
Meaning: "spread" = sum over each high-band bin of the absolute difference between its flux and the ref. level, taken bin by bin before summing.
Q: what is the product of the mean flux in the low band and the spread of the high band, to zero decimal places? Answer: 257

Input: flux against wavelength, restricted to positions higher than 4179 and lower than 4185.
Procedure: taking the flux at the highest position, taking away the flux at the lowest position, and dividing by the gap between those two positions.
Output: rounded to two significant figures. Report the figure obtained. -1.1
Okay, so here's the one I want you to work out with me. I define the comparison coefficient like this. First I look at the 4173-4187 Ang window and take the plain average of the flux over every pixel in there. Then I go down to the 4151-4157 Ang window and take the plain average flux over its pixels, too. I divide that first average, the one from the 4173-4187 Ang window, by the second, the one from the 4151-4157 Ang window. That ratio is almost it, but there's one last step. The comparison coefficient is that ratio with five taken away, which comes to -3.98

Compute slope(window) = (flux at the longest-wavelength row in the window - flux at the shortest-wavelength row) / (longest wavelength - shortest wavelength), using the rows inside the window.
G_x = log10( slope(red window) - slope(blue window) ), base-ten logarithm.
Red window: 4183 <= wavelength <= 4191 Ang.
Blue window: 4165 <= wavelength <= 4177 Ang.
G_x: -1.3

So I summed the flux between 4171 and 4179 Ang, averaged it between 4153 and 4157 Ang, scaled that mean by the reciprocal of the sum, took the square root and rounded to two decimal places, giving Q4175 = 0.51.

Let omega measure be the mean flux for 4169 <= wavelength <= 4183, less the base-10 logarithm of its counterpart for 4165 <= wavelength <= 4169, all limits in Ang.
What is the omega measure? 34.19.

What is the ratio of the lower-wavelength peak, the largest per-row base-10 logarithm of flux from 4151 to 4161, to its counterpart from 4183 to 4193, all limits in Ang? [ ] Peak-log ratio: 1.01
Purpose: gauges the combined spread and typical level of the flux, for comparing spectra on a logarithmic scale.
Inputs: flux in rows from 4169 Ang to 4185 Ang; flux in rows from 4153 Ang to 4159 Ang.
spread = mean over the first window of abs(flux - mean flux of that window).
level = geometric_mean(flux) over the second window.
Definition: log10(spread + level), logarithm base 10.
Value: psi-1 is 1.58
